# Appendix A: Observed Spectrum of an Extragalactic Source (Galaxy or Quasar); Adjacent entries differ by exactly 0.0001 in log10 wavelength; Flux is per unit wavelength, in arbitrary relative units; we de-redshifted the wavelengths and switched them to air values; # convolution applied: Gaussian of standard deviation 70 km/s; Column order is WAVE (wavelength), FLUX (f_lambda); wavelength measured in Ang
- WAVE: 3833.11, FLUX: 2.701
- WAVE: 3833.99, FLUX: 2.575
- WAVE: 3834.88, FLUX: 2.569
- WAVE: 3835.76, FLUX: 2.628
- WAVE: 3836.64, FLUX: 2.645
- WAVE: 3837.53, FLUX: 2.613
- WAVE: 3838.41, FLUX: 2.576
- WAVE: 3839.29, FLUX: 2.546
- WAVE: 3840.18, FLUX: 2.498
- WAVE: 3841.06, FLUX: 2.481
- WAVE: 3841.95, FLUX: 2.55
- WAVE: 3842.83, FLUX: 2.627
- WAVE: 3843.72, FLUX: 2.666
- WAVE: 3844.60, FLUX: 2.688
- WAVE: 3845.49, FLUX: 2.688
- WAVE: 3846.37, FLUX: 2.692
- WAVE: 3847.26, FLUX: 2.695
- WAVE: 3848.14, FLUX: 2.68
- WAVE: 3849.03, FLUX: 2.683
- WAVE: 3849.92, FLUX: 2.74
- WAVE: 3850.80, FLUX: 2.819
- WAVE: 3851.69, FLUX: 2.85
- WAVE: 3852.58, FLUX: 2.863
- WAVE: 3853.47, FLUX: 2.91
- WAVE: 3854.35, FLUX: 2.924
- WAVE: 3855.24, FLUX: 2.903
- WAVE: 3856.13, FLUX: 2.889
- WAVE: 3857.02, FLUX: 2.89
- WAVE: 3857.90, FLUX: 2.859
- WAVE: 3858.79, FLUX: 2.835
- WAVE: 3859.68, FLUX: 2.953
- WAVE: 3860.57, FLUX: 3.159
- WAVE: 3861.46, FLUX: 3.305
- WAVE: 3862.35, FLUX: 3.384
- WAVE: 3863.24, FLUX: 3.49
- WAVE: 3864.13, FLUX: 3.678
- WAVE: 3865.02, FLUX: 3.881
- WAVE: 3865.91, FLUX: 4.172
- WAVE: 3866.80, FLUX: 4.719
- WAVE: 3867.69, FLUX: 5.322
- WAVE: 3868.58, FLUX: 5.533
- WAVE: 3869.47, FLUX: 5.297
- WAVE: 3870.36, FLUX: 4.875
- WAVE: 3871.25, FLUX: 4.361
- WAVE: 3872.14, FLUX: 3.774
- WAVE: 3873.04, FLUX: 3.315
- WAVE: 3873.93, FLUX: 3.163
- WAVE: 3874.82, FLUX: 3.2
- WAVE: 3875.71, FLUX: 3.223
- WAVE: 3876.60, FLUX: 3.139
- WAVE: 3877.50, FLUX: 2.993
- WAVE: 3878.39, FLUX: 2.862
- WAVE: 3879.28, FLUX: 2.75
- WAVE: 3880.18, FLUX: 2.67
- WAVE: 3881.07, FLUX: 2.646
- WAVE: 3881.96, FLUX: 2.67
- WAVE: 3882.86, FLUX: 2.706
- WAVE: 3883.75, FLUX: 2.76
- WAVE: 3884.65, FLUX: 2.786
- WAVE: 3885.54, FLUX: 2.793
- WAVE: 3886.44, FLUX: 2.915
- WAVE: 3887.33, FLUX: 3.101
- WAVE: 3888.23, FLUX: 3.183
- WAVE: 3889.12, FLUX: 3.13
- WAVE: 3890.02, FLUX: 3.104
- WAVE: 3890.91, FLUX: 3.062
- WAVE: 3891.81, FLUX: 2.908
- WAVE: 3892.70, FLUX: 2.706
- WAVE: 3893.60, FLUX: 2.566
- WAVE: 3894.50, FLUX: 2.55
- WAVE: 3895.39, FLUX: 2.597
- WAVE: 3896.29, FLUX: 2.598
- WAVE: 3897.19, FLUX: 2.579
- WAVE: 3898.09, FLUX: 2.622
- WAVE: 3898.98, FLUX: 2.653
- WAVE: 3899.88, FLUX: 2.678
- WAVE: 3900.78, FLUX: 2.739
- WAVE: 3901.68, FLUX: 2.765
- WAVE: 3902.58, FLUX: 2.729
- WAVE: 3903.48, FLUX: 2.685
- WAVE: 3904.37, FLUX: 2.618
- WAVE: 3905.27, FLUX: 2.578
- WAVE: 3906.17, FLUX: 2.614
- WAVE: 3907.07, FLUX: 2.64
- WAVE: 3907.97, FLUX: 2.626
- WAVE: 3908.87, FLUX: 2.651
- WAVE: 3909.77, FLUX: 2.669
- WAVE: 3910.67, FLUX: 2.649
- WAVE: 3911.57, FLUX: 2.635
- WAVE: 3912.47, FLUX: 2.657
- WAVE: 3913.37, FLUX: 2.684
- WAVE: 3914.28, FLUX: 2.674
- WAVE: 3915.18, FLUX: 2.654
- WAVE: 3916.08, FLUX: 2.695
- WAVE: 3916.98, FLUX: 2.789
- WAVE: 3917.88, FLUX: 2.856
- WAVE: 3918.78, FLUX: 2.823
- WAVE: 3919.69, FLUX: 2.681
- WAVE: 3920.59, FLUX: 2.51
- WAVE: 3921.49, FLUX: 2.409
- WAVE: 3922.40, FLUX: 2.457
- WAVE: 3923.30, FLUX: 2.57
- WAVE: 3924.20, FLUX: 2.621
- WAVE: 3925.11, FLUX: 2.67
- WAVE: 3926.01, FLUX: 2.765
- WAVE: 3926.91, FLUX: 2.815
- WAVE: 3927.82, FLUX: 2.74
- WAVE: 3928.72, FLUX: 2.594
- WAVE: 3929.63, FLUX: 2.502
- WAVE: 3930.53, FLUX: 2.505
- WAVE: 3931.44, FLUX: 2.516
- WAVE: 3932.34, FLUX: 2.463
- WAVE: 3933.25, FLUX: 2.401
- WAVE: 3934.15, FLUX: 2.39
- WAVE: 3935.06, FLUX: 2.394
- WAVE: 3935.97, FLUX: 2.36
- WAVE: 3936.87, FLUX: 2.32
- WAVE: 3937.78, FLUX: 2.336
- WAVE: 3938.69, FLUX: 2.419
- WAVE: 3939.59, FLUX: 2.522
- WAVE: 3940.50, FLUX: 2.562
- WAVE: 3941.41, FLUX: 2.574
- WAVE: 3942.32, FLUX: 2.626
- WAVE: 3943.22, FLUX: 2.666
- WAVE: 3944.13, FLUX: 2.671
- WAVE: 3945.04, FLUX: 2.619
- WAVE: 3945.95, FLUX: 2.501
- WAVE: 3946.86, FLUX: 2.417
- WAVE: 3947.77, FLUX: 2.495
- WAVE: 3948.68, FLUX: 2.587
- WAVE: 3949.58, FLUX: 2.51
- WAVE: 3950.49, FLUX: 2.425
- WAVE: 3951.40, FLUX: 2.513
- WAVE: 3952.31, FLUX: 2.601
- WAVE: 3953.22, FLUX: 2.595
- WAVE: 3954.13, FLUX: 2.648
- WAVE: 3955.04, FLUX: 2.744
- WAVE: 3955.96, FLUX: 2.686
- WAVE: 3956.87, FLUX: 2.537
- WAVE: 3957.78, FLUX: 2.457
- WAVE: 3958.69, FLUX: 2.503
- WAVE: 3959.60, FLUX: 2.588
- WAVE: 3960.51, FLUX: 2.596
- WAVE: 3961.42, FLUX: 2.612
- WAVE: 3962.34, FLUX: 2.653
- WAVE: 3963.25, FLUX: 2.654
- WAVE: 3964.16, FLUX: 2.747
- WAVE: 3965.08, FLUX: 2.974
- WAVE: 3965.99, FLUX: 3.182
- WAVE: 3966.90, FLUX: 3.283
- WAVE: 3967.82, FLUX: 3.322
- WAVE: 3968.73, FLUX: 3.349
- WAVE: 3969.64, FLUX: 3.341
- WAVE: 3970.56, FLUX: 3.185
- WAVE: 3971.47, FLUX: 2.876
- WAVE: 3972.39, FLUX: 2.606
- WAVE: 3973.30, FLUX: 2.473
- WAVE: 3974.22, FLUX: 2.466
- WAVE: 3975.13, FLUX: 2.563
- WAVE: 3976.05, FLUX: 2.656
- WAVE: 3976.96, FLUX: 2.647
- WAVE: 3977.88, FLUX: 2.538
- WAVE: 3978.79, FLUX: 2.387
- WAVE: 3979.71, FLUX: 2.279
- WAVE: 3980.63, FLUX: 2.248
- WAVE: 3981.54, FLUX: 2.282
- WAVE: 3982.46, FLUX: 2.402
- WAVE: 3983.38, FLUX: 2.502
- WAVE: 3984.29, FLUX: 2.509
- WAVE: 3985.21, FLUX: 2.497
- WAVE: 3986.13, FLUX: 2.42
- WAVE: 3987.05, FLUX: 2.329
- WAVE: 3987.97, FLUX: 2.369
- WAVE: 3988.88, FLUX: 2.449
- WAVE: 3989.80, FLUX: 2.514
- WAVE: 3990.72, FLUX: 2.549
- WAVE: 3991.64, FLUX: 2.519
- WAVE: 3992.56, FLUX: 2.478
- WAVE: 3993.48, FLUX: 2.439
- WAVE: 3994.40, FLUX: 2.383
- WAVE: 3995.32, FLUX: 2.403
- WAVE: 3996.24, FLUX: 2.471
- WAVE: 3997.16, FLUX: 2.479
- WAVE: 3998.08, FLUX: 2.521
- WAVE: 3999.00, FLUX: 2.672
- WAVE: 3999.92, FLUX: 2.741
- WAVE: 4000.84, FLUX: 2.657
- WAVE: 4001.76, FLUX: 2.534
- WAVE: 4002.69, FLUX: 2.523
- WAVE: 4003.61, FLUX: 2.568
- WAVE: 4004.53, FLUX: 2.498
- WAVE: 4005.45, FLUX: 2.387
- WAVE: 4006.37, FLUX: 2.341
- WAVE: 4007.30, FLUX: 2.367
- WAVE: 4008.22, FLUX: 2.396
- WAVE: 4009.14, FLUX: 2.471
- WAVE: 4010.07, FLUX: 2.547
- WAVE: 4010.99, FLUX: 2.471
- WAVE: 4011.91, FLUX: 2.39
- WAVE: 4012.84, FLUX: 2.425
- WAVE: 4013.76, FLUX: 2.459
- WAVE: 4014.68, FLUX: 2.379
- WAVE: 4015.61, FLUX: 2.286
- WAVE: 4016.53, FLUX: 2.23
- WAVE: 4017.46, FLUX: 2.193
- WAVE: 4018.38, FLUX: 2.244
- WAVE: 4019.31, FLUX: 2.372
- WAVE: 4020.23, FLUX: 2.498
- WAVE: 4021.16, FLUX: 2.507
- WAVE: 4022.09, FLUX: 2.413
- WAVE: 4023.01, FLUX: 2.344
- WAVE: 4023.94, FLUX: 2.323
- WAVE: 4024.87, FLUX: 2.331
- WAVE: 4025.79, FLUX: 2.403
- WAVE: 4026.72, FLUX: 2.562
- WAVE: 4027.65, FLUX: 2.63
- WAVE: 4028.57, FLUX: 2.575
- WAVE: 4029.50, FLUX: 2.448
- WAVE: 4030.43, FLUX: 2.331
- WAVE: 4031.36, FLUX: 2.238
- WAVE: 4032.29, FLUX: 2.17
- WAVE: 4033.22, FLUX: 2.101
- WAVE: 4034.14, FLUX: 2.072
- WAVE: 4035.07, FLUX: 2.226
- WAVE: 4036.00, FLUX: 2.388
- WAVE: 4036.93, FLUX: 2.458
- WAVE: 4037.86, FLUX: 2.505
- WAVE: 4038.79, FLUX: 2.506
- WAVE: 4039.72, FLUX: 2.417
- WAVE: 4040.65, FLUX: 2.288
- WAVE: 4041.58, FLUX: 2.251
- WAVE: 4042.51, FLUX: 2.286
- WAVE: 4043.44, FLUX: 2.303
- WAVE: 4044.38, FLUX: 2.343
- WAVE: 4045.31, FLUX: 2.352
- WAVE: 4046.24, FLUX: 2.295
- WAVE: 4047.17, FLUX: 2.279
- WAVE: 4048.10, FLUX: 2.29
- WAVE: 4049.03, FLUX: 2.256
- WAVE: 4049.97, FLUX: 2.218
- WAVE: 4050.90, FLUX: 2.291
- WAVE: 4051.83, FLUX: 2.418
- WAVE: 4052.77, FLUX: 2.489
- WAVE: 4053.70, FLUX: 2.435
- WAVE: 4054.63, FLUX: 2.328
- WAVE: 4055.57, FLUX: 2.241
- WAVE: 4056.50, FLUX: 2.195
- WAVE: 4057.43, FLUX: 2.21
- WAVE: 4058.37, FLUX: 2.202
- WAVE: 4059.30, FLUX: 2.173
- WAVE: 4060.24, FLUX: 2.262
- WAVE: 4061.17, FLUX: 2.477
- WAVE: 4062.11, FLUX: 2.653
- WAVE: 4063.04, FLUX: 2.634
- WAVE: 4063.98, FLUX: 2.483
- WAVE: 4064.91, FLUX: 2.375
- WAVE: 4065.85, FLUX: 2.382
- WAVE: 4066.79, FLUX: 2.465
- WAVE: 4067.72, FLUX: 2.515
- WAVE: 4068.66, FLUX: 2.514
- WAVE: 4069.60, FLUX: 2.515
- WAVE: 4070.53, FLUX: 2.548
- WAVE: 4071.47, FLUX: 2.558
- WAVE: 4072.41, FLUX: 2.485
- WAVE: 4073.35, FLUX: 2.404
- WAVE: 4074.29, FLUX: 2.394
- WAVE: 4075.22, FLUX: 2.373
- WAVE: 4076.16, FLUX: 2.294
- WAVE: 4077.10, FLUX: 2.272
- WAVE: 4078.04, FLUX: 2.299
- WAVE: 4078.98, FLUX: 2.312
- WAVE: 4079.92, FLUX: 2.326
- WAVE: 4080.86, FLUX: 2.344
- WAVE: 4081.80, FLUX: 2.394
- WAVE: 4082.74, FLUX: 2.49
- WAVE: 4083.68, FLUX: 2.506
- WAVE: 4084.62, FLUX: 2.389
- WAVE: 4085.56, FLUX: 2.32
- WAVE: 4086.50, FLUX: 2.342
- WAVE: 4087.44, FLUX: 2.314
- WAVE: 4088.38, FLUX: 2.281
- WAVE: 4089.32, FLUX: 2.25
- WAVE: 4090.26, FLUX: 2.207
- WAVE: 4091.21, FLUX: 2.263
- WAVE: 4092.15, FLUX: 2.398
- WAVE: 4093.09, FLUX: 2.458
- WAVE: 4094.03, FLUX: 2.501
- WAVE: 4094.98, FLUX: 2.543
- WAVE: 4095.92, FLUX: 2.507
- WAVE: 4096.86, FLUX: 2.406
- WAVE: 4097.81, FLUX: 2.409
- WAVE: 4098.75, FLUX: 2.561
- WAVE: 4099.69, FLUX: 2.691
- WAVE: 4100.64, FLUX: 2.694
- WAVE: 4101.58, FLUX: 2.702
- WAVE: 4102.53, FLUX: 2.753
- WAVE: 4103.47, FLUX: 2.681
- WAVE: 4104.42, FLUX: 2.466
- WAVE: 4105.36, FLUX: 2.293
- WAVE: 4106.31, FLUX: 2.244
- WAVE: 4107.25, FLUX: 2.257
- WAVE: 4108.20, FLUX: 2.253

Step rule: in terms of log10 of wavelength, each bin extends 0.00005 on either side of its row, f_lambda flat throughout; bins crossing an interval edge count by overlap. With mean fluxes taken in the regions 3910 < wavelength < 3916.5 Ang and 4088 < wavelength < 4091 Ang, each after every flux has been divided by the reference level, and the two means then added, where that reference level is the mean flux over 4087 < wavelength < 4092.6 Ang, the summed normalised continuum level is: 2.15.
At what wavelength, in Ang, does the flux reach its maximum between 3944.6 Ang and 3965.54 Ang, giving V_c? 3965.08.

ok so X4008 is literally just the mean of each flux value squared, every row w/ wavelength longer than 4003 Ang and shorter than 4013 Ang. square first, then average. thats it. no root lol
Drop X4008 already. 5.97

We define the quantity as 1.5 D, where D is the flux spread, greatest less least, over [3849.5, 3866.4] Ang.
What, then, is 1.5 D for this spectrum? 2.15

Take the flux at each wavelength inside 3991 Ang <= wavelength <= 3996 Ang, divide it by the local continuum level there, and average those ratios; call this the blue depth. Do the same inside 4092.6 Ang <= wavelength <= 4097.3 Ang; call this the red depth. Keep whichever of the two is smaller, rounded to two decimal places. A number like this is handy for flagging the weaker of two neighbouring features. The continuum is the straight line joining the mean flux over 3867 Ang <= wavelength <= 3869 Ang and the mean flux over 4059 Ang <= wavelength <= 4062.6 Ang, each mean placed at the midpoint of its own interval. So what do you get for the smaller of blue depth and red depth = 0.71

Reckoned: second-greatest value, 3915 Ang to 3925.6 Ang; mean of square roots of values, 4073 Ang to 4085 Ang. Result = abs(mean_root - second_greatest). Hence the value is 1.28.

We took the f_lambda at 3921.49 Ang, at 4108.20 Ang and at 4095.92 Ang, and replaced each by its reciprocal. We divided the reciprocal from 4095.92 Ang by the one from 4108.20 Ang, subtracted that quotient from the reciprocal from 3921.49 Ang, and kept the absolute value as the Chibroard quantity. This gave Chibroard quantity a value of 0.5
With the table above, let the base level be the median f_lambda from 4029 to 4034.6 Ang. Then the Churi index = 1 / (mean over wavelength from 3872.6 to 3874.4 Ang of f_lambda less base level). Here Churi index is 1.0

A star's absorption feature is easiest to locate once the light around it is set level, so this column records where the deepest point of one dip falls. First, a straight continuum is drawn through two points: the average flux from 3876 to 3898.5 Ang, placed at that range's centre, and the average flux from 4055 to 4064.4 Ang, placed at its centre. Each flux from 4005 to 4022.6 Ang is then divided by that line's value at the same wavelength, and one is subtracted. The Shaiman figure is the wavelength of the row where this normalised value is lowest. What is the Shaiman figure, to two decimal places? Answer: 4017.46 Ang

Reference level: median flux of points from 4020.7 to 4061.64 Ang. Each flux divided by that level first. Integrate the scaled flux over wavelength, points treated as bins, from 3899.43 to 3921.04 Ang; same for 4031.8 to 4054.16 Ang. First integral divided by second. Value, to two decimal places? 1.12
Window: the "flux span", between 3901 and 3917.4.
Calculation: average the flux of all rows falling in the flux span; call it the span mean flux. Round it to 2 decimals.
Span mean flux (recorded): 2.67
